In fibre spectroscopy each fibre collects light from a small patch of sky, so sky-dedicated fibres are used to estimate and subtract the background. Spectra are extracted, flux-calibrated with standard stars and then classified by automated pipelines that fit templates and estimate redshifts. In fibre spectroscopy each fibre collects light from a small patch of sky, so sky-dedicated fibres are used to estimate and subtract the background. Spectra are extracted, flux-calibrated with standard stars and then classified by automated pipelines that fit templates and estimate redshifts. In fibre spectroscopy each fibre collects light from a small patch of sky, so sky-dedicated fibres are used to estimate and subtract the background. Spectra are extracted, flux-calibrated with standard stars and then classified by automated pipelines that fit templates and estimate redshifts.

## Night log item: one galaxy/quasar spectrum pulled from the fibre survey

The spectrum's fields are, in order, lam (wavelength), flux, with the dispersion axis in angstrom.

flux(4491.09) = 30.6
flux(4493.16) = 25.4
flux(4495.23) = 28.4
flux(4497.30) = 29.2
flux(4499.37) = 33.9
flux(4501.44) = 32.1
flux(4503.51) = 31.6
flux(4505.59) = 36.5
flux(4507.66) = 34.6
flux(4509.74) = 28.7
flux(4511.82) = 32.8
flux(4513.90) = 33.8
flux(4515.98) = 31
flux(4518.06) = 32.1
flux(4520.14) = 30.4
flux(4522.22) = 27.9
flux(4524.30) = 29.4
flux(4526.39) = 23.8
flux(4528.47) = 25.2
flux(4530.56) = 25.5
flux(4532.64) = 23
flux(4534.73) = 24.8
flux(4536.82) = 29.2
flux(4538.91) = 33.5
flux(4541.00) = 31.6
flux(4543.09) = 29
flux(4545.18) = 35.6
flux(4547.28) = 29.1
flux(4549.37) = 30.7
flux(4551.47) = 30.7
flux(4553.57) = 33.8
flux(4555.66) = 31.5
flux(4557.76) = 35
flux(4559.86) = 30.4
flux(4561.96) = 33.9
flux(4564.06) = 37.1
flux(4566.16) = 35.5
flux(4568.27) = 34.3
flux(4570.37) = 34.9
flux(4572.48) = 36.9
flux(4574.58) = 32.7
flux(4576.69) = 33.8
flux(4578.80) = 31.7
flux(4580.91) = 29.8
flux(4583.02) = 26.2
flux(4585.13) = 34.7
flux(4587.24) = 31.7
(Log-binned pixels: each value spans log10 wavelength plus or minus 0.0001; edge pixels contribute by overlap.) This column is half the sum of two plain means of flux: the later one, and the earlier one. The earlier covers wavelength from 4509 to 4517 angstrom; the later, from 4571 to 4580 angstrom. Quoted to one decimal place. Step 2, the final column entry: 32.7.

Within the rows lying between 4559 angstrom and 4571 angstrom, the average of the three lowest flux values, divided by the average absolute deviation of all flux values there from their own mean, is 22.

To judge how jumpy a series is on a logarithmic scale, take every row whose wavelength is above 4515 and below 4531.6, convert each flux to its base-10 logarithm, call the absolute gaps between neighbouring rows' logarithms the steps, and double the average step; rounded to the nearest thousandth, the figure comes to 0.063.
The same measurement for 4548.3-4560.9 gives 0.072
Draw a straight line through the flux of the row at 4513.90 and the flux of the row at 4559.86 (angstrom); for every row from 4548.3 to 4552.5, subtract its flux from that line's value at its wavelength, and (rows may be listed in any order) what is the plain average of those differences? 0.4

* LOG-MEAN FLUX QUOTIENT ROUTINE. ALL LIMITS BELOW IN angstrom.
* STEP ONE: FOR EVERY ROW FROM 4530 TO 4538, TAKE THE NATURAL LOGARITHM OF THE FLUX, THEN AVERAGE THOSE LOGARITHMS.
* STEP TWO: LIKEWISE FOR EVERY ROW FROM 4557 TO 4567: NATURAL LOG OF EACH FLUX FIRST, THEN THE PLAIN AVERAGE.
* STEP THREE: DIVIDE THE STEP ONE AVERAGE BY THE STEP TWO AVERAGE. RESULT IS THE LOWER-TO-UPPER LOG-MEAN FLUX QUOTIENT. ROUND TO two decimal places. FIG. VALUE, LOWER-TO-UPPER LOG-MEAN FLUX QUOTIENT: 0.92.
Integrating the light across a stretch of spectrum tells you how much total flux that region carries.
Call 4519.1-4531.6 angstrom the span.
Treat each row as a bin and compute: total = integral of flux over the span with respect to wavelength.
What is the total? 338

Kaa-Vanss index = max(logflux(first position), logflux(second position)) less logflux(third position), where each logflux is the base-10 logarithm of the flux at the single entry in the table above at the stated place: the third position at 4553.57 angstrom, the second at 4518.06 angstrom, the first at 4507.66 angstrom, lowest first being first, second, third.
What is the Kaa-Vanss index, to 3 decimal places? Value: 0.010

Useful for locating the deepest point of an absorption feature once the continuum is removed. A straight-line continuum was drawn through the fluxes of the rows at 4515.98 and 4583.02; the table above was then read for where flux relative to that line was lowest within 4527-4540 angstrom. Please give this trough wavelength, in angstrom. 4532.64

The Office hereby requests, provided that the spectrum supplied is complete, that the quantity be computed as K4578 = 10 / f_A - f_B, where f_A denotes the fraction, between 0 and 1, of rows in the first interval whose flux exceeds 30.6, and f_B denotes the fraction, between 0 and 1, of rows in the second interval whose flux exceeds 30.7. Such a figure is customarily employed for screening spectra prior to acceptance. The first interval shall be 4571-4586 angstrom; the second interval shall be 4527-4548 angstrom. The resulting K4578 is 14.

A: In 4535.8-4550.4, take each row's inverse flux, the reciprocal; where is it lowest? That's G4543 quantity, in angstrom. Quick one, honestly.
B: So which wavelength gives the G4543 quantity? 4545.18 angstrom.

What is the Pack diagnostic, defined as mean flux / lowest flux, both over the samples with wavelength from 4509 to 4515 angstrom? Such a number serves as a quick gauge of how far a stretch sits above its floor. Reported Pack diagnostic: 1.11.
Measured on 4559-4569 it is 1.13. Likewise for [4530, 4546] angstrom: 1.26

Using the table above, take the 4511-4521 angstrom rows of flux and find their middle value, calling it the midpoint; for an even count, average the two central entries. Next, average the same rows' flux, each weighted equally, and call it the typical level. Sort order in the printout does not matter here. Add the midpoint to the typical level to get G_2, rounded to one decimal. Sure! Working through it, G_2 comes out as 64.1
